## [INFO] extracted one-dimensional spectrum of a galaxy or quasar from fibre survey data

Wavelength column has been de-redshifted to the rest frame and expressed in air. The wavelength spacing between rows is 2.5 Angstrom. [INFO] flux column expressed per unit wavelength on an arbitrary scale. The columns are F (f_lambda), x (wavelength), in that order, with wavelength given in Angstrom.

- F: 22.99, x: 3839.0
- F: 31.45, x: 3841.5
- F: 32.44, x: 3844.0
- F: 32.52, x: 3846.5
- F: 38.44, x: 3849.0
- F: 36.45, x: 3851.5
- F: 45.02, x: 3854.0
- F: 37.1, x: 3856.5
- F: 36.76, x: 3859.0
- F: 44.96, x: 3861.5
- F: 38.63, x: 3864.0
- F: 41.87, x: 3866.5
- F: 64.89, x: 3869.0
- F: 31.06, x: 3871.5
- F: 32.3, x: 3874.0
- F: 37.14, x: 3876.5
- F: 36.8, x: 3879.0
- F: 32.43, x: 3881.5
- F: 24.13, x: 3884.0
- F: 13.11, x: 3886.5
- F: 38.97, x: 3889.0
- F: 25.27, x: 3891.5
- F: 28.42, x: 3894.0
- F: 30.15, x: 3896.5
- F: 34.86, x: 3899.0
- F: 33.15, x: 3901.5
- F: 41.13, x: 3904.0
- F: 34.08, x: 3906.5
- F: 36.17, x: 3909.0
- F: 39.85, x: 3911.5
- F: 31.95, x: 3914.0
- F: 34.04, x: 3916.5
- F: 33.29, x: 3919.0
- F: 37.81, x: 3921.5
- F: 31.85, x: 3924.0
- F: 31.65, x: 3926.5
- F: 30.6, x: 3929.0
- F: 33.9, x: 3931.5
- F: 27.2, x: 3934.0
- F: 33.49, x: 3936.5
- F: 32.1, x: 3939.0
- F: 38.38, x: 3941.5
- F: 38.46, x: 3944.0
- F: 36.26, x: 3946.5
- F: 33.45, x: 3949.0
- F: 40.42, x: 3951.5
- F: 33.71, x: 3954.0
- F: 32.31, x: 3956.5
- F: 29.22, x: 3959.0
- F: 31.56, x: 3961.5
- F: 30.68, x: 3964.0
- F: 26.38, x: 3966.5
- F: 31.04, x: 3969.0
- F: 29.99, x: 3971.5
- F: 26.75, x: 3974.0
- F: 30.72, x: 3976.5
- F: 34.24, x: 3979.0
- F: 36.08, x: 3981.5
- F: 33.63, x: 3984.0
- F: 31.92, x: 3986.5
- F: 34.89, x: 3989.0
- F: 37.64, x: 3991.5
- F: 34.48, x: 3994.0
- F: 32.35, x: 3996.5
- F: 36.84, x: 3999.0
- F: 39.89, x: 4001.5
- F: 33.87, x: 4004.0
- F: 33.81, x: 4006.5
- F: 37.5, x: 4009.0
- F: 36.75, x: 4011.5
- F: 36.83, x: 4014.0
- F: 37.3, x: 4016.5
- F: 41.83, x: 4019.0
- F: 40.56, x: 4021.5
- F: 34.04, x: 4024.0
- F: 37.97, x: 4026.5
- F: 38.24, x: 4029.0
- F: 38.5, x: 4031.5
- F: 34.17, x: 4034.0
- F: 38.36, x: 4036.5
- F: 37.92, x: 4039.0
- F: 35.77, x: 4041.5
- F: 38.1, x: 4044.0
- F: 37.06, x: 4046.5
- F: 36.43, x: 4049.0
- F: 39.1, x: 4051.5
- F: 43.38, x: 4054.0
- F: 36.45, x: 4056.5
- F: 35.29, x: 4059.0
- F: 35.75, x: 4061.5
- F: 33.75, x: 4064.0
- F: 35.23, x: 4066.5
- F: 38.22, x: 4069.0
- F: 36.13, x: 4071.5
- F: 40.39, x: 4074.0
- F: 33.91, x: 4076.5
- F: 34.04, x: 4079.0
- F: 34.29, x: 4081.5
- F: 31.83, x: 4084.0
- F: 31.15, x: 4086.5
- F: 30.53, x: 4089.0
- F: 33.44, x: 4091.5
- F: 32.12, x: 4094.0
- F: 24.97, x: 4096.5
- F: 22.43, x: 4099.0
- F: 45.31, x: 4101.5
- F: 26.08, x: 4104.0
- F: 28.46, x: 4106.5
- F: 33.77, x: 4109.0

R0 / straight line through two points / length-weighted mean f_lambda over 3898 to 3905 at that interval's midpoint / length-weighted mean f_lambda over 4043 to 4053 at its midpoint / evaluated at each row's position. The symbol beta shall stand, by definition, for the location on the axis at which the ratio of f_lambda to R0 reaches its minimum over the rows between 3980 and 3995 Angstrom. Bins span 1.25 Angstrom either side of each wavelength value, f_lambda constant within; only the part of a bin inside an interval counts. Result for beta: 3986.5 Angstrom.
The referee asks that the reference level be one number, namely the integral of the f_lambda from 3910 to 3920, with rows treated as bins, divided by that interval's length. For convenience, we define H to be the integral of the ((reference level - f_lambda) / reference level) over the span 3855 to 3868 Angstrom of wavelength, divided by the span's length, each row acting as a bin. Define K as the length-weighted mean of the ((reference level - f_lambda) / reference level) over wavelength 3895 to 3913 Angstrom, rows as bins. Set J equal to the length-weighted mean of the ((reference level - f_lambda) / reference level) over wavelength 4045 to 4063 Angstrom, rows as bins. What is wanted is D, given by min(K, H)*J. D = 0.013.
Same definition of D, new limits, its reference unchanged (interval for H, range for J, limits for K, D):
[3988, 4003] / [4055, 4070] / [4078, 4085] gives 0.001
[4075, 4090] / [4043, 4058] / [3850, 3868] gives 0.016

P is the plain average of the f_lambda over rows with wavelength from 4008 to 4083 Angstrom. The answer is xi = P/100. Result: 0.371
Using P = 37.1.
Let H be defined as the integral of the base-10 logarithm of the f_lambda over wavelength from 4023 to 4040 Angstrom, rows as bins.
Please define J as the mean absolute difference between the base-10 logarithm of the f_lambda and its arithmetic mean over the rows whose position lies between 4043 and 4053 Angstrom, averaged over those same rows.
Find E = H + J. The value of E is 27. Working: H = 27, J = 0.011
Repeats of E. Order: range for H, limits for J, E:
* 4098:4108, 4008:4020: 15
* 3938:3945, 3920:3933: 11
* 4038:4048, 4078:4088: 16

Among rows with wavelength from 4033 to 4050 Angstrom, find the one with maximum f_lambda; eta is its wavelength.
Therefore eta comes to 4036.5 Angstrom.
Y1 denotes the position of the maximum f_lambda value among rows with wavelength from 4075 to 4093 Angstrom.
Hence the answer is 4081.5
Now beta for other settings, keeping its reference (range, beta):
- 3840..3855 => 3841.5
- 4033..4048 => 4034.0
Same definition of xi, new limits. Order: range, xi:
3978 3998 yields 0.344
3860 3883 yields 0.400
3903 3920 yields 0.358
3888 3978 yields 0.330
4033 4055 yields 0.378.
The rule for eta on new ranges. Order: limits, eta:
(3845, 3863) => 3854.0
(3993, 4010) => 4001.5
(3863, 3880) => 3869.0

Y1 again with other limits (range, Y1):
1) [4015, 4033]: 4019.0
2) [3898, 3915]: 3904.0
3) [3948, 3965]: 3951.5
